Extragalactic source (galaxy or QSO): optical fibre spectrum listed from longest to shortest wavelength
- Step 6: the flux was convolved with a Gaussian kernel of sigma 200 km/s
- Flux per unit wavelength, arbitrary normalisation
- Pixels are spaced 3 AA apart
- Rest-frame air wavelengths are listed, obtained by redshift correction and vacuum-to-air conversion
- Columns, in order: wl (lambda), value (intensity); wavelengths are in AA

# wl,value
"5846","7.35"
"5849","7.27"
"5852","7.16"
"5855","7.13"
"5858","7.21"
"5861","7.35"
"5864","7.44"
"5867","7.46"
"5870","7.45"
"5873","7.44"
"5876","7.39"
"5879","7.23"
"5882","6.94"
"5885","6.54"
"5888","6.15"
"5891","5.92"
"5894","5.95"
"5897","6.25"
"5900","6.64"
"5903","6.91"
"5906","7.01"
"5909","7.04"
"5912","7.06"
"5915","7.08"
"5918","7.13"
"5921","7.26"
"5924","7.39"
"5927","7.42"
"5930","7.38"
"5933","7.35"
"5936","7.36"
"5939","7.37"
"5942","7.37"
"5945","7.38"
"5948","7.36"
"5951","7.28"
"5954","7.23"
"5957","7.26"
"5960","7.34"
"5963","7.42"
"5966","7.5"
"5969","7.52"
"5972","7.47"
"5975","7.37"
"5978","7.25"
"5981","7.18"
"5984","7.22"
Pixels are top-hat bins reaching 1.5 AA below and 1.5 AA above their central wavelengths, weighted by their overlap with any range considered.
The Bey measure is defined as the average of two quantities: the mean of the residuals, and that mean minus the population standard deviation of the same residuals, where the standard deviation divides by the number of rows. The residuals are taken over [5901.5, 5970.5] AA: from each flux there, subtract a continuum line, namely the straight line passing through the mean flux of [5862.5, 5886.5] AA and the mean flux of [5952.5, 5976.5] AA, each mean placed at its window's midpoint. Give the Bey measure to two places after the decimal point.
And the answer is -0.13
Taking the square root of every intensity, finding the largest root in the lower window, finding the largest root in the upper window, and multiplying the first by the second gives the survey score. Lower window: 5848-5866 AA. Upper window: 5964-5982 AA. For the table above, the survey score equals 7.48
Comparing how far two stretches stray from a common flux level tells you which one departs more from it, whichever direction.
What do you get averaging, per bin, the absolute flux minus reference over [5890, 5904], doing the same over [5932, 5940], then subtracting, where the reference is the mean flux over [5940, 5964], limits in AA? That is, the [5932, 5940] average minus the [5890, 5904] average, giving -0.97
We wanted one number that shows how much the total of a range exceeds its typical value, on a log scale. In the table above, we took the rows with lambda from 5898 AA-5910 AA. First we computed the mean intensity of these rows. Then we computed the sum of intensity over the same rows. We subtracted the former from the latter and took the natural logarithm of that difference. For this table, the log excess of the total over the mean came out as 3.03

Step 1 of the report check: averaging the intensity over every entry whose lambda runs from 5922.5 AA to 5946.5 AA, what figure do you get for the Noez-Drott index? 7.38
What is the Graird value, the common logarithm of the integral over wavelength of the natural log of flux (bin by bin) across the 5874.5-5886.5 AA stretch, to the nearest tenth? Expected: 1.4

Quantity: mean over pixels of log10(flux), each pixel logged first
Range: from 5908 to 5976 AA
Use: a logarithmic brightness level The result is 0.864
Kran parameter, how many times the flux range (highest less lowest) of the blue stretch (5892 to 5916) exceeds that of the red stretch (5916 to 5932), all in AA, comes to 3.9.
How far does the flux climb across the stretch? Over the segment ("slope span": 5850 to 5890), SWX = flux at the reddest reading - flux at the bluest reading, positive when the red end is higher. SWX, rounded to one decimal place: -1.0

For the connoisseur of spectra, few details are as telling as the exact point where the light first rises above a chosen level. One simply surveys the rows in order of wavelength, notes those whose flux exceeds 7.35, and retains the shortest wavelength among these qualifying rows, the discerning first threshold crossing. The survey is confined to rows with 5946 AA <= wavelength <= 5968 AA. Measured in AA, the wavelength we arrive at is 5948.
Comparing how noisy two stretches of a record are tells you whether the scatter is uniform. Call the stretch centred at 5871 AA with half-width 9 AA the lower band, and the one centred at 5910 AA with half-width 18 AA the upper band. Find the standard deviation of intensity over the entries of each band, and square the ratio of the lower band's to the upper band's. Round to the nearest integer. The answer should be 0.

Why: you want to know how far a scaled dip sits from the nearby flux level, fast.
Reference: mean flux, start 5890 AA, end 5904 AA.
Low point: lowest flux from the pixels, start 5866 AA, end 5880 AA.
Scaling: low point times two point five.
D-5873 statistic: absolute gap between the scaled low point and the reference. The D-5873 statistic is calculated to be 11.7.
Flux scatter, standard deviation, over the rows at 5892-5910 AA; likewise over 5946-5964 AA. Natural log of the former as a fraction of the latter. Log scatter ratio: 1.84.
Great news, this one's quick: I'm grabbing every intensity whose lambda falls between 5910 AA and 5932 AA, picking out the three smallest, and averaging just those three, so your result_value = 7.09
